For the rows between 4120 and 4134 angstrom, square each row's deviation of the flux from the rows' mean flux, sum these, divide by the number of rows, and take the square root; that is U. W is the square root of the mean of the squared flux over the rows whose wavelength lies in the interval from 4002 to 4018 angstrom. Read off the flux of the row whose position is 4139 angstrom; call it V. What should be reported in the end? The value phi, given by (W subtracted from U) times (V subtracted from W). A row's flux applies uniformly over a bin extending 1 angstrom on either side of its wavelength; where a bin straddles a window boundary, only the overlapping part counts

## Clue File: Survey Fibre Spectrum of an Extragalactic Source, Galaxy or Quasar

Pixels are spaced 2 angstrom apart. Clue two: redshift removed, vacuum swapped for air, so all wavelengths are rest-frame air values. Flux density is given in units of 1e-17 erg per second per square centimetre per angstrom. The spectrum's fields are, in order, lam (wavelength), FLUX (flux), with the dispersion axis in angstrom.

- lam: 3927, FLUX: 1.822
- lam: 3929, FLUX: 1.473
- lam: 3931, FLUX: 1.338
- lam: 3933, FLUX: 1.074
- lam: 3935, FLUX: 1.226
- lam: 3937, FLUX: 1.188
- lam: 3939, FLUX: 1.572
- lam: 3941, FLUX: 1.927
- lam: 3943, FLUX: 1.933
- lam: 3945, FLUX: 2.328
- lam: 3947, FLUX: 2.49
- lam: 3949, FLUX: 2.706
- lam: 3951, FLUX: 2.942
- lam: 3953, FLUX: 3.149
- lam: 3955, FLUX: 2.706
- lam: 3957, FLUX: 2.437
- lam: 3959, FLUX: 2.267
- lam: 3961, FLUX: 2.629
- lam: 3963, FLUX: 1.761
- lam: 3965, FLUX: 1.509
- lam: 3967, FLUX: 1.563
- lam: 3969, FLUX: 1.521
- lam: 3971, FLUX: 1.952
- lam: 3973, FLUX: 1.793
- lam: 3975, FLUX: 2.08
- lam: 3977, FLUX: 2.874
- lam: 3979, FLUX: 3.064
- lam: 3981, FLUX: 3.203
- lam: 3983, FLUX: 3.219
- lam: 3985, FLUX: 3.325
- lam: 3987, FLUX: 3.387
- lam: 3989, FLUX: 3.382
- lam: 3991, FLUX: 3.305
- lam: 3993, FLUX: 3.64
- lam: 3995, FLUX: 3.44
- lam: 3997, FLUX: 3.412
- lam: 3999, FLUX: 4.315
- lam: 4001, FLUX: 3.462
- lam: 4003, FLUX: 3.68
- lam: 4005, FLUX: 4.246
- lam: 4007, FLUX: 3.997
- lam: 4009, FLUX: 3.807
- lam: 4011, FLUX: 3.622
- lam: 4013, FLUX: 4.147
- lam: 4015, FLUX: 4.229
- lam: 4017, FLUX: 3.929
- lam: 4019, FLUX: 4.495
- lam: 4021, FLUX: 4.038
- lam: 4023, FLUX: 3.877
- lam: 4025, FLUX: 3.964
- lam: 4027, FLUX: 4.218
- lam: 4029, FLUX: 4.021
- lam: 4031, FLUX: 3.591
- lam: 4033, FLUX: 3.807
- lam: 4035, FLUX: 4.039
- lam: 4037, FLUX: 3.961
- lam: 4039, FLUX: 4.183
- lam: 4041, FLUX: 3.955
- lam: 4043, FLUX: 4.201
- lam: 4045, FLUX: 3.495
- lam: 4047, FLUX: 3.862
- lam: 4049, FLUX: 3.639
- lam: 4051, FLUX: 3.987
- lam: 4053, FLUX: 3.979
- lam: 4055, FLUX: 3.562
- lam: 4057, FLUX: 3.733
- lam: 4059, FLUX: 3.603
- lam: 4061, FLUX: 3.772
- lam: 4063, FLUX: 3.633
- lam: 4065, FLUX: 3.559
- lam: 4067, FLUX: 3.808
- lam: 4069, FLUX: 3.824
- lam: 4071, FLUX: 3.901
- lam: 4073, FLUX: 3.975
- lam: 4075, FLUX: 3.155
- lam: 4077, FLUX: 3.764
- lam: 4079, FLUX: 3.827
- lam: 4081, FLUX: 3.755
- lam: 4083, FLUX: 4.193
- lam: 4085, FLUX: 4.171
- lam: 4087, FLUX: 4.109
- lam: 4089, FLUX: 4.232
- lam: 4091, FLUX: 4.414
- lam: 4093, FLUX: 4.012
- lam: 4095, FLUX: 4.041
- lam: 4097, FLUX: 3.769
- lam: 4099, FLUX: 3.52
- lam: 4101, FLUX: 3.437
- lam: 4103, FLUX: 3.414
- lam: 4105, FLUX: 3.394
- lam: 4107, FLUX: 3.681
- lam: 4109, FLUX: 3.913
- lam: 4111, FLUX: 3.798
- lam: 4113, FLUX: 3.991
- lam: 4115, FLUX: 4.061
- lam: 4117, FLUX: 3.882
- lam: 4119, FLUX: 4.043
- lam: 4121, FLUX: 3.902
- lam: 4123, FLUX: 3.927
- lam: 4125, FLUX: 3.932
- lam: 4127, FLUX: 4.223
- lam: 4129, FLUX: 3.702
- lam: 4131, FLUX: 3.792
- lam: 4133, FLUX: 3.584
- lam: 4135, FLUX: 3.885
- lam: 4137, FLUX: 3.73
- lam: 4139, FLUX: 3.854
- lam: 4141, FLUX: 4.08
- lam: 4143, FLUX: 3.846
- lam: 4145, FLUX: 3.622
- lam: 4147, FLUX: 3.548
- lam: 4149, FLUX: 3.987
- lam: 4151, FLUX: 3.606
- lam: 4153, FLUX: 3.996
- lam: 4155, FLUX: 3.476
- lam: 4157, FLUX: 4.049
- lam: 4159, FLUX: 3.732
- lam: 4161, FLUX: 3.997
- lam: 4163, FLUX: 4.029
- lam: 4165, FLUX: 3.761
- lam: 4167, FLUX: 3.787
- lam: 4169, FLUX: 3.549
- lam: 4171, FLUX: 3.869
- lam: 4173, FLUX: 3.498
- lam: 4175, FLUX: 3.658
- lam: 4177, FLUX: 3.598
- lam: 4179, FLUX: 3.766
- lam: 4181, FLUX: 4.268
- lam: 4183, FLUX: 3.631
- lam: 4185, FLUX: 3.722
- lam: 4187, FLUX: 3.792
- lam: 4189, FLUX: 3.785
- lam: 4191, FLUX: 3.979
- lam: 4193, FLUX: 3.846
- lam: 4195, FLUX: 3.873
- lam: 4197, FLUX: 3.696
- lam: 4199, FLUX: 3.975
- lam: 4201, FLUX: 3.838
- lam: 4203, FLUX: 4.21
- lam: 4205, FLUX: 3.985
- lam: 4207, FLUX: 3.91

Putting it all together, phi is 0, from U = 0.19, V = 3.854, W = 4.0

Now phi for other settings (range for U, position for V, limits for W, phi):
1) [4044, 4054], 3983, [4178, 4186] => -2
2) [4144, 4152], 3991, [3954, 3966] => 2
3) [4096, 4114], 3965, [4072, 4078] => -7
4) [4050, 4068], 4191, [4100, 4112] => 1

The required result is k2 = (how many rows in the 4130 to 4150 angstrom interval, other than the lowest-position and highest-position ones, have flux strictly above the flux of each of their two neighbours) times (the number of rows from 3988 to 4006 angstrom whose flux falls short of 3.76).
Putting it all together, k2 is 14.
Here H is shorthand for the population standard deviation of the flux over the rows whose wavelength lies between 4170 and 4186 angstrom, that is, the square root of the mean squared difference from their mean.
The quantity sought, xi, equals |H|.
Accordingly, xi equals 0.222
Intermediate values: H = 0.22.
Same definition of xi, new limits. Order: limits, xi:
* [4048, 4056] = 0.193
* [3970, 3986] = 0.596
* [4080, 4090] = 0.173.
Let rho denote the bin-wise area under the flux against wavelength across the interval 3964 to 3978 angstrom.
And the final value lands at 27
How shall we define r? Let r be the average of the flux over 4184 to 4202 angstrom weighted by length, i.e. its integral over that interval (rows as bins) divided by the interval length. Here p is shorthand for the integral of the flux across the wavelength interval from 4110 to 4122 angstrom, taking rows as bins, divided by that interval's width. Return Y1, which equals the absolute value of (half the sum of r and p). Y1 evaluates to 3.89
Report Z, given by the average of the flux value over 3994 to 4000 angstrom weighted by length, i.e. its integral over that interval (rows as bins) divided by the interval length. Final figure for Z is 3.72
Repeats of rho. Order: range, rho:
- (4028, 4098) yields 271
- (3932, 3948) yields 27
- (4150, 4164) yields 54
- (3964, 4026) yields 205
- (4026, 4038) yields 47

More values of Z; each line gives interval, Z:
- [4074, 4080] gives 3.58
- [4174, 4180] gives 3.67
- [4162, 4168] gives 3.86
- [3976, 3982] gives 3.05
